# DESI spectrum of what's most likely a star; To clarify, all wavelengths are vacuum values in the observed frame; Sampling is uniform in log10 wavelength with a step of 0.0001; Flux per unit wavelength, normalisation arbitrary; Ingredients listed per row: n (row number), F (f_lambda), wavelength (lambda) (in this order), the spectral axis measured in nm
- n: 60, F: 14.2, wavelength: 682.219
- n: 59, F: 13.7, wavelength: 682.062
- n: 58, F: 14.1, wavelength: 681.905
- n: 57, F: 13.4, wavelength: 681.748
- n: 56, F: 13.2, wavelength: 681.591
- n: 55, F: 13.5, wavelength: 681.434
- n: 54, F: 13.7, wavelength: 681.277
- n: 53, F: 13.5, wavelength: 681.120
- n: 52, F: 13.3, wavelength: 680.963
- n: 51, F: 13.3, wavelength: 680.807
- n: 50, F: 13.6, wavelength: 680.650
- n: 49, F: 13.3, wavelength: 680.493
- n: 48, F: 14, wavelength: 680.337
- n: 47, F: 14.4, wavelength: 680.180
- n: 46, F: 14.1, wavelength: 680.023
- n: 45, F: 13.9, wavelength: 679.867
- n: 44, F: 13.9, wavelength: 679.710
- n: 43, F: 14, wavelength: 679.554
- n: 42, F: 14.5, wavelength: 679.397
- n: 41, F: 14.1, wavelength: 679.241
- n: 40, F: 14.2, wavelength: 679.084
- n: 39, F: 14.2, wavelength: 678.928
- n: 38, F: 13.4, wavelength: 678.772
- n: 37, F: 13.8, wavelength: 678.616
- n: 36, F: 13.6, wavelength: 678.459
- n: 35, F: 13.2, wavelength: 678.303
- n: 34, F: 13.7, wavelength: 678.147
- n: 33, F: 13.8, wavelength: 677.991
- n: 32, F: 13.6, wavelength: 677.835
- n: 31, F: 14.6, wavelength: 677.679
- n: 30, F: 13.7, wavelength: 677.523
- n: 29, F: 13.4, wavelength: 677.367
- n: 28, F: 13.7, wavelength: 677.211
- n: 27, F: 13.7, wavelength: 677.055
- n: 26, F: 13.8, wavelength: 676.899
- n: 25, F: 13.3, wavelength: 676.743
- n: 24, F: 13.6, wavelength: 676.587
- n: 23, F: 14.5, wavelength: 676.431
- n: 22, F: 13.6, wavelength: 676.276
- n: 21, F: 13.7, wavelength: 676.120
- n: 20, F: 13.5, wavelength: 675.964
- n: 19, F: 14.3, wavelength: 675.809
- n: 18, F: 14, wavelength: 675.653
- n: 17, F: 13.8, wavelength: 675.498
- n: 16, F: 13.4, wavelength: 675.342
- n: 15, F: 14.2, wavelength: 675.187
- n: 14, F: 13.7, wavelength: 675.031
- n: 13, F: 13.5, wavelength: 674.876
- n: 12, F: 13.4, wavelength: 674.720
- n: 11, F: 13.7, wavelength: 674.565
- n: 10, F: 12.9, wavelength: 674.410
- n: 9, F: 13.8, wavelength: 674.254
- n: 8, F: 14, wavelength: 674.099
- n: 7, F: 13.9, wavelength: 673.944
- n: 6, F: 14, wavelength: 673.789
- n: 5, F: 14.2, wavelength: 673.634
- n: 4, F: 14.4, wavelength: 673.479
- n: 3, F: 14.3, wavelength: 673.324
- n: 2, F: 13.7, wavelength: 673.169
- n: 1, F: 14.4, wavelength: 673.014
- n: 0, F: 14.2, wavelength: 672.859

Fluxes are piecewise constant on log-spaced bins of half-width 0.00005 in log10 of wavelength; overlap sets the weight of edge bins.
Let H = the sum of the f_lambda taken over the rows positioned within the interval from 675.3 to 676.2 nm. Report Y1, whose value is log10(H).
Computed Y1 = 1.92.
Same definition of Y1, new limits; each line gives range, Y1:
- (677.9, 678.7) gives 1.83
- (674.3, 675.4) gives 1.98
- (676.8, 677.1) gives 1.44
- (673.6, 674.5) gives 1.92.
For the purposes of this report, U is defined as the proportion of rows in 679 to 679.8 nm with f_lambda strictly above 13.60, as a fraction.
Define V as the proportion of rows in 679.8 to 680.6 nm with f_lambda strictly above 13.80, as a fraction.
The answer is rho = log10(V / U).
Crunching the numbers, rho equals -0.1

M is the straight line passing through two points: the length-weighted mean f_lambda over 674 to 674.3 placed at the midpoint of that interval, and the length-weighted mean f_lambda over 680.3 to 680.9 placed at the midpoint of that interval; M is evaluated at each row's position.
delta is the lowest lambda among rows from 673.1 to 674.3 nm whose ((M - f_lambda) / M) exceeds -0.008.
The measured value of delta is 673.169 nm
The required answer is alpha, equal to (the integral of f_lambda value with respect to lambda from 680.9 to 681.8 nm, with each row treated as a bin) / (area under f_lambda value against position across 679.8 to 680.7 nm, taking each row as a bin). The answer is 0.97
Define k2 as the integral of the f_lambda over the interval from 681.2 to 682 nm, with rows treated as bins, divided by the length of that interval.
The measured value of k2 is 13.6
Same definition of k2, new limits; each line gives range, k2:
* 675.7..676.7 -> 13.8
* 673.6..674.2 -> 14.0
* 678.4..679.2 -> 13.9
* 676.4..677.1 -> 13.7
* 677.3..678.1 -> 13.8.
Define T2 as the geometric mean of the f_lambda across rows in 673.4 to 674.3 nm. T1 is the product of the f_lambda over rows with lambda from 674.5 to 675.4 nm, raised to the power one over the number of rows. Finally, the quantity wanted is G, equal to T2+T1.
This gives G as 27.7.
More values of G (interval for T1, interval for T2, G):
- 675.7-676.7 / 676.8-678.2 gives 27.6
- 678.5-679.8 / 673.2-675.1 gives 27.8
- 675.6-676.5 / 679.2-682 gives 27.7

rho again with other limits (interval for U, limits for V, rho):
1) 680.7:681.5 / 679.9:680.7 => 0.5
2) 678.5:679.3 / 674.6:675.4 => -0.6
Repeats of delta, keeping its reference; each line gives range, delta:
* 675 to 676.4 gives 675.031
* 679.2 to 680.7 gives 680.493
